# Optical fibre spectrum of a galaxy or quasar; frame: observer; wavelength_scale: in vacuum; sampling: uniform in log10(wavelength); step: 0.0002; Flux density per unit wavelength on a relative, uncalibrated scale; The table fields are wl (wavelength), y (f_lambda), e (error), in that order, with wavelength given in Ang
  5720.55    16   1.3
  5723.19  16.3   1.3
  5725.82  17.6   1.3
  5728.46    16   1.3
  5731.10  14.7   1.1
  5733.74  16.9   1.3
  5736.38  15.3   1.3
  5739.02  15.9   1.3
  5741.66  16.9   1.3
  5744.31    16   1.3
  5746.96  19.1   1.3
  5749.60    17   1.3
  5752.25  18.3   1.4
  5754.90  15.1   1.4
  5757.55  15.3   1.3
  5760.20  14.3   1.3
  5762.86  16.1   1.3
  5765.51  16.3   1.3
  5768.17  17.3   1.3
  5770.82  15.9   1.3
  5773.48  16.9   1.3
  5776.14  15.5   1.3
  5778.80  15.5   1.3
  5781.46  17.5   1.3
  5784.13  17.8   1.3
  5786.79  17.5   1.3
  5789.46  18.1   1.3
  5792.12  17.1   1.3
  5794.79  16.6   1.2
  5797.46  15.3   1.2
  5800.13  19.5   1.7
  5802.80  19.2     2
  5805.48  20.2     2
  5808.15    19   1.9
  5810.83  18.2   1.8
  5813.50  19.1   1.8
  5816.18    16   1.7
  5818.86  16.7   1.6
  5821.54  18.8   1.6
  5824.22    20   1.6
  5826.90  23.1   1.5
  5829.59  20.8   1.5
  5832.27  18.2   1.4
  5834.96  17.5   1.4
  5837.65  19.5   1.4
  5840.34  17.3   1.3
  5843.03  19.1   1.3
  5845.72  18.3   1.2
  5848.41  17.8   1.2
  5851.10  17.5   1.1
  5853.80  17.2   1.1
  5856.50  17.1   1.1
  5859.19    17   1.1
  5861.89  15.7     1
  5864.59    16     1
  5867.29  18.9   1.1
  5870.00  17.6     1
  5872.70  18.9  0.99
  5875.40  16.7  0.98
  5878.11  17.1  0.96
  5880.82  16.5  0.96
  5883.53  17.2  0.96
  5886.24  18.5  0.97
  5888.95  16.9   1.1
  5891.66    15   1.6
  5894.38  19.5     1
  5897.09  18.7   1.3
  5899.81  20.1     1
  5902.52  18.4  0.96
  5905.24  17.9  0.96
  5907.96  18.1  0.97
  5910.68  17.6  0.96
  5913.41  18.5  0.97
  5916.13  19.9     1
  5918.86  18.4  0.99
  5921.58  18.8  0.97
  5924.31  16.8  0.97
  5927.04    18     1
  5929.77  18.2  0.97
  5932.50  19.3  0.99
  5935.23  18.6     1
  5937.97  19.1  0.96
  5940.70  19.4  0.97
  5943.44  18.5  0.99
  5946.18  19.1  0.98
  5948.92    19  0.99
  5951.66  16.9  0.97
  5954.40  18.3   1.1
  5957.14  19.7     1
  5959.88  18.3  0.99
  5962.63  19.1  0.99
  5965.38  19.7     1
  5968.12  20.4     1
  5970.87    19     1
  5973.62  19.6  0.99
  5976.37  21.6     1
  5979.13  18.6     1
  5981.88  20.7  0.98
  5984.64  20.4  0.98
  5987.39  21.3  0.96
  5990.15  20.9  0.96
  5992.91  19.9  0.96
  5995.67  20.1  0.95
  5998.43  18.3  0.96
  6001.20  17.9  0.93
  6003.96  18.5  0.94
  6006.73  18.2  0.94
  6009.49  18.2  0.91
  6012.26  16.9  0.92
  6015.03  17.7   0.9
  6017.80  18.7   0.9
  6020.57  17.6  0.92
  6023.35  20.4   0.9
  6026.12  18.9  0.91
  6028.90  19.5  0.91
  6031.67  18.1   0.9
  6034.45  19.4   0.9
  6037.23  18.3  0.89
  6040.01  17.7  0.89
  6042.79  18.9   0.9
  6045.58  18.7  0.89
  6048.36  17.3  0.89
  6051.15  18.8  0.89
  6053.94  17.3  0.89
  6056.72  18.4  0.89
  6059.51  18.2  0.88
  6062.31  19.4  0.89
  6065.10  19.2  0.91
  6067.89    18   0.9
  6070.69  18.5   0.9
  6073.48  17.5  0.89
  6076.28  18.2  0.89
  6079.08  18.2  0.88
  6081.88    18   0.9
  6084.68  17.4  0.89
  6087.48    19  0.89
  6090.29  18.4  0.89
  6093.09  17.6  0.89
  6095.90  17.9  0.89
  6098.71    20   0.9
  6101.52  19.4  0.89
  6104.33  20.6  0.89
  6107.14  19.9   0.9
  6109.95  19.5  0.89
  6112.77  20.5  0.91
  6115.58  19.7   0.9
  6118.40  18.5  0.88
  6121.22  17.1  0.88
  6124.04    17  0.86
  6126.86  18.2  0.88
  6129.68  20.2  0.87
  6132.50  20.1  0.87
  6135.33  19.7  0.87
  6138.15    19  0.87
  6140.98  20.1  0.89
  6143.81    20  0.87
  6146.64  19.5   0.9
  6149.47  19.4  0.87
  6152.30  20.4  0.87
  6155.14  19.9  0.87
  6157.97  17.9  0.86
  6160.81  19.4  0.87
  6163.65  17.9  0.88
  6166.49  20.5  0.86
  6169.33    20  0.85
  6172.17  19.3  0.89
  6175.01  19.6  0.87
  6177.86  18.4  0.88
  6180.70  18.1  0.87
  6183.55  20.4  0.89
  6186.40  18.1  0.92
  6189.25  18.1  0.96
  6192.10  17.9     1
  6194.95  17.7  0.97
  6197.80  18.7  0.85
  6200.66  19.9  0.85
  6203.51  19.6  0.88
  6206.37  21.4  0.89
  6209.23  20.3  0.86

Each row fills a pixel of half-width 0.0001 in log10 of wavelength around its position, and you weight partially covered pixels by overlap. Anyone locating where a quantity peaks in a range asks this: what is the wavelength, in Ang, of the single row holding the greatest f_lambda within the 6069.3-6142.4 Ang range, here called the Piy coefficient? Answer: 6104.33 Ang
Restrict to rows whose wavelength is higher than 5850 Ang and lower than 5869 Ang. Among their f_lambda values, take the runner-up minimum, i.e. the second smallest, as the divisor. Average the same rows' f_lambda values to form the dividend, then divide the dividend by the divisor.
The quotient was 1.07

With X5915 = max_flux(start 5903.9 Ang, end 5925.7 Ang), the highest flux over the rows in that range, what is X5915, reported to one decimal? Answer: 19.9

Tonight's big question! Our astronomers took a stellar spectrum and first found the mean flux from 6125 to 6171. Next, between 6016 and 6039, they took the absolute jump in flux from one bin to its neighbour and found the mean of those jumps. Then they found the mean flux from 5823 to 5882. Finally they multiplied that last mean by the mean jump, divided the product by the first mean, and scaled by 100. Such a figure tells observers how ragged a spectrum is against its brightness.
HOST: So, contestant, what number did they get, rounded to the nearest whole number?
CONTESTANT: 130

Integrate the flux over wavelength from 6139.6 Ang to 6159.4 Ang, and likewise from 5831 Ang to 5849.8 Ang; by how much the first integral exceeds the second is 45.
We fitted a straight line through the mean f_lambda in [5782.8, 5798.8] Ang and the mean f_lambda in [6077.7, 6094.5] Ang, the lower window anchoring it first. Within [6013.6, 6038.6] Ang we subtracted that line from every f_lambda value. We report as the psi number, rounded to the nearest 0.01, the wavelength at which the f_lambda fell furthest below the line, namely 6020.57 Ang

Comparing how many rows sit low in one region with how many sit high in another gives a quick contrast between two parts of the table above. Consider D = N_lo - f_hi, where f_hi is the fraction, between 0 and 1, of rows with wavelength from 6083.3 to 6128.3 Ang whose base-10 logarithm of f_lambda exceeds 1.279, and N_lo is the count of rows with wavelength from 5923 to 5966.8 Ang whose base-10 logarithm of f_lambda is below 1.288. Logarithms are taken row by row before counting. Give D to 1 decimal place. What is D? 13.6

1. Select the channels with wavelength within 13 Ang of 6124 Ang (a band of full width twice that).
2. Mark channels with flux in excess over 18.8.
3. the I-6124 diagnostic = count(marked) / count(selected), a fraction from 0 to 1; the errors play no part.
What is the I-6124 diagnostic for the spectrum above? 0.56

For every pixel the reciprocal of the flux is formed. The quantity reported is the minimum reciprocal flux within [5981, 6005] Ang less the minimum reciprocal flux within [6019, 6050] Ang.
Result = -0.0021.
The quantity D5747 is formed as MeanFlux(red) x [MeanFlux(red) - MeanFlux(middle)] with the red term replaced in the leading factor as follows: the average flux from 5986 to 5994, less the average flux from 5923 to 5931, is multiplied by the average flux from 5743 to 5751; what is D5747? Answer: 53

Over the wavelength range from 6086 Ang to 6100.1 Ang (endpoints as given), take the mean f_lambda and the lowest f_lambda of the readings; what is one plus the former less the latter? 2.0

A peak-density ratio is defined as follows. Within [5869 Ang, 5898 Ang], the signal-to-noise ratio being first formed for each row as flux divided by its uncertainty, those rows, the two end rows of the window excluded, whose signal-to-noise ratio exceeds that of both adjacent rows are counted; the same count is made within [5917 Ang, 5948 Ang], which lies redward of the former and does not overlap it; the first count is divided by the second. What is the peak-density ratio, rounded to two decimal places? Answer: 1.33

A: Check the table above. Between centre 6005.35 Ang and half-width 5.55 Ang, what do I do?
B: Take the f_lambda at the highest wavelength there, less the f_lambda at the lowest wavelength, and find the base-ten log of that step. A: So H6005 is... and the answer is -0.5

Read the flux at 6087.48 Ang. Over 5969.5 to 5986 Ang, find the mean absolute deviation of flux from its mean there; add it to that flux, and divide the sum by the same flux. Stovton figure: 1.05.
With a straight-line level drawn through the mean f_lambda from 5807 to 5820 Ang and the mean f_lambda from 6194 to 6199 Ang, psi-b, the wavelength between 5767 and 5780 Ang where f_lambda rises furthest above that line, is 5768.17 Ang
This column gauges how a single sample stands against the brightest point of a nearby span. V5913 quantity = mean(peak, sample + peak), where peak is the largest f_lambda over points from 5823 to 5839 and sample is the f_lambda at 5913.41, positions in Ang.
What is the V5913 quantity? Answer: 32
